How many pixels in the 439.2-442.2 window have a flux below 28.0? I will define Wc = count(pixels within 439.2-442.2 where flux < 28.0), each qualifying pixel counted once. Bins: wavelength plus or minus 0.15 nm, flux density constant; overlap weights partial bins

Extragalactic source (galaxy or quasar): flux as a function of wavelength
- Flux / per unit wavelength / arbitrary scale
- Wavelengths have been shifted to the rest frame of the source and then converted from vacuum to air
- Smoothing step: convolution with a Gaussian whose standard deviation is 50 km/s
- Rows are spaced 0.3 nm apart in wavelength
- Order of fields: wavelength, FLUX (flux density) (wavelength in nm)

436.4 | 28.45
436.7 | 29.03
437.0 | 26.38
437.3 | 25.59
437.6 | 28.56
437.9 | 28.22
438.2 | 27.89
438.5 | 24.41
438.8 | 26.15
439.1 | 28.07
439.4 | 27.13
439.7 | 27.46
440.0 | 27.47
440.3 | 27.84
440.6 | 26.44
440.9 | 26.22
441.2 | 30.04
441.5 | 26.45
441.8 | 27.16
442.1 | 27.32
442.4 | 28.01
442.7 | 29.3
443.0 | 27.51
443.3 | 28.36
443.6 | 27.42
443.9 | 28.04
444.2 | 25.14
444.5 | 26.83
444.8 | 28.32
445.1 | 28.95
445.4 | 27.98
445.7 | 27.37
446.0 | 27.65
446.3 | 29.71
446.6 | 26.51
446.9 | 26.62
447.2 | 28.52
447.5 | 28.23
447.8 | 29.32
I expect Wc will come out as 9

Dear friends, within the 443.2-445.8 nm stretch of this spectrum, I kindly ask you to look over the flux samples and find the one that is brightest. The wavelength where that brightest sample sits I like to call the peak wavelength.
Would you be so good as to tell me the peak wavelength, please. 445.1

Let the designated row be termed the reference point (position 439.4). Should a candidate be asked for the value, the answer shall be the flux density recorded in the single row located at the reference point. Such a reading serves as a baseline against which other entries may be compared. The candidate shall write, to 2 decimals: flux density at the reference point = 27.13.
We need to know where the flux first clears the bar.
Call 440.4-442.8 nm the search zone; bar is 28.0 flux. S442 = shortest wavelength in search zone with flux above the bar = 441.2 nm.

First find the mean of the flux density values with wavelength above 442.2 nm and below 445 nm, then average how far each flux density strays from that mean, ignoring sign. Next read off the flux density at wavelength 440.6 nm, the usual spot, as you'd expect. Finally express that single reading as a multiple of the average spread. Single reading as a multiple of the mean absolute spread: 32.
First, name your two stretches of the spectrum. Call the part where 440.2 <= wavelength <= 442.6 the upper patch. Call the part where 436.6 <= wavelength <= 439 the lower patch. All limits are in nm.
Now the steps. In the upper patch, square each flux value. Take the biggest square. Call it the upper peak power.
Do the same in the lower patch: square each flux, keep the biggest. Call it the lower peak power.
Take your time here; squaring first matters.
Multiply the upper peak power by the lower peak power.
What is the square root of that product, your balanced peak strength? 872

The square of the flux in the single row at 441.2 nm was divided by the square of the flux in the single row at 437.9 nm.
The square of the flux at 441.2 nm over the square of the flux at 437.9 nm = 1.13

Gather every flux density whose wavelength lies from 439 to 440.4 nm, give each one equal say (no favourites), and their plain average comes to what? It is 27.6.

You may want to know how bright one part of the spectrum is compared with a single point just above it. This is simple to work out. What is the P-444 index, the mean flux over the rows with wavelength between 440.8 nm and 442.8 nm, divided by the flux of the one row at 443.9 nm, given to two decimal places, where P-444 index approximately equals 0.99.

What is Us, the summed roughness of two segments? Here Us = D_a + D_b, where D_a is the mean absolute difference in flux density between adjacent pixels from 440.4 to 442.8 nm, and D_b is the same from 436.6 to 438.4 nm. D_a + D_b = 2.9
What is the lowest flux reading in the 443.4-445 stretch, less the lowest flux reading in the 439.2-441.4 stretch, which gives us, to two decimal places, -1.08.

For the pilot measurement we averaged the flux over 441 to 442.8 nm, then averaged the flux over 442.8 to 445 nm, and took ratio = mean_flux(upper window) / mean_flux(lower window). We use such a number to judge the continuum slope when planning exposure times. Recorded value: 0.98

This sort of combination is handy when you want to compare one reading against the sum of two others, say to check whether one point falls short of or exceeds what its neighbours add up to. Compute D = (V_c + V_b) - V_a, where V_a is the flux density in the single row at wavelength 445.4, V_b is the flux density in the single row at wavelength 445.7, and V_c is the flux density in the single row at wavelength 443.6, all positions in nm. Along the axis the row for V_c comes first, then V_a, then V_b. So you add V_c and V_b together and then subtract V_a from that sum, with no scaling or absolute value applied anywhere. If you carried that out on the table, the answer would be 26.8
